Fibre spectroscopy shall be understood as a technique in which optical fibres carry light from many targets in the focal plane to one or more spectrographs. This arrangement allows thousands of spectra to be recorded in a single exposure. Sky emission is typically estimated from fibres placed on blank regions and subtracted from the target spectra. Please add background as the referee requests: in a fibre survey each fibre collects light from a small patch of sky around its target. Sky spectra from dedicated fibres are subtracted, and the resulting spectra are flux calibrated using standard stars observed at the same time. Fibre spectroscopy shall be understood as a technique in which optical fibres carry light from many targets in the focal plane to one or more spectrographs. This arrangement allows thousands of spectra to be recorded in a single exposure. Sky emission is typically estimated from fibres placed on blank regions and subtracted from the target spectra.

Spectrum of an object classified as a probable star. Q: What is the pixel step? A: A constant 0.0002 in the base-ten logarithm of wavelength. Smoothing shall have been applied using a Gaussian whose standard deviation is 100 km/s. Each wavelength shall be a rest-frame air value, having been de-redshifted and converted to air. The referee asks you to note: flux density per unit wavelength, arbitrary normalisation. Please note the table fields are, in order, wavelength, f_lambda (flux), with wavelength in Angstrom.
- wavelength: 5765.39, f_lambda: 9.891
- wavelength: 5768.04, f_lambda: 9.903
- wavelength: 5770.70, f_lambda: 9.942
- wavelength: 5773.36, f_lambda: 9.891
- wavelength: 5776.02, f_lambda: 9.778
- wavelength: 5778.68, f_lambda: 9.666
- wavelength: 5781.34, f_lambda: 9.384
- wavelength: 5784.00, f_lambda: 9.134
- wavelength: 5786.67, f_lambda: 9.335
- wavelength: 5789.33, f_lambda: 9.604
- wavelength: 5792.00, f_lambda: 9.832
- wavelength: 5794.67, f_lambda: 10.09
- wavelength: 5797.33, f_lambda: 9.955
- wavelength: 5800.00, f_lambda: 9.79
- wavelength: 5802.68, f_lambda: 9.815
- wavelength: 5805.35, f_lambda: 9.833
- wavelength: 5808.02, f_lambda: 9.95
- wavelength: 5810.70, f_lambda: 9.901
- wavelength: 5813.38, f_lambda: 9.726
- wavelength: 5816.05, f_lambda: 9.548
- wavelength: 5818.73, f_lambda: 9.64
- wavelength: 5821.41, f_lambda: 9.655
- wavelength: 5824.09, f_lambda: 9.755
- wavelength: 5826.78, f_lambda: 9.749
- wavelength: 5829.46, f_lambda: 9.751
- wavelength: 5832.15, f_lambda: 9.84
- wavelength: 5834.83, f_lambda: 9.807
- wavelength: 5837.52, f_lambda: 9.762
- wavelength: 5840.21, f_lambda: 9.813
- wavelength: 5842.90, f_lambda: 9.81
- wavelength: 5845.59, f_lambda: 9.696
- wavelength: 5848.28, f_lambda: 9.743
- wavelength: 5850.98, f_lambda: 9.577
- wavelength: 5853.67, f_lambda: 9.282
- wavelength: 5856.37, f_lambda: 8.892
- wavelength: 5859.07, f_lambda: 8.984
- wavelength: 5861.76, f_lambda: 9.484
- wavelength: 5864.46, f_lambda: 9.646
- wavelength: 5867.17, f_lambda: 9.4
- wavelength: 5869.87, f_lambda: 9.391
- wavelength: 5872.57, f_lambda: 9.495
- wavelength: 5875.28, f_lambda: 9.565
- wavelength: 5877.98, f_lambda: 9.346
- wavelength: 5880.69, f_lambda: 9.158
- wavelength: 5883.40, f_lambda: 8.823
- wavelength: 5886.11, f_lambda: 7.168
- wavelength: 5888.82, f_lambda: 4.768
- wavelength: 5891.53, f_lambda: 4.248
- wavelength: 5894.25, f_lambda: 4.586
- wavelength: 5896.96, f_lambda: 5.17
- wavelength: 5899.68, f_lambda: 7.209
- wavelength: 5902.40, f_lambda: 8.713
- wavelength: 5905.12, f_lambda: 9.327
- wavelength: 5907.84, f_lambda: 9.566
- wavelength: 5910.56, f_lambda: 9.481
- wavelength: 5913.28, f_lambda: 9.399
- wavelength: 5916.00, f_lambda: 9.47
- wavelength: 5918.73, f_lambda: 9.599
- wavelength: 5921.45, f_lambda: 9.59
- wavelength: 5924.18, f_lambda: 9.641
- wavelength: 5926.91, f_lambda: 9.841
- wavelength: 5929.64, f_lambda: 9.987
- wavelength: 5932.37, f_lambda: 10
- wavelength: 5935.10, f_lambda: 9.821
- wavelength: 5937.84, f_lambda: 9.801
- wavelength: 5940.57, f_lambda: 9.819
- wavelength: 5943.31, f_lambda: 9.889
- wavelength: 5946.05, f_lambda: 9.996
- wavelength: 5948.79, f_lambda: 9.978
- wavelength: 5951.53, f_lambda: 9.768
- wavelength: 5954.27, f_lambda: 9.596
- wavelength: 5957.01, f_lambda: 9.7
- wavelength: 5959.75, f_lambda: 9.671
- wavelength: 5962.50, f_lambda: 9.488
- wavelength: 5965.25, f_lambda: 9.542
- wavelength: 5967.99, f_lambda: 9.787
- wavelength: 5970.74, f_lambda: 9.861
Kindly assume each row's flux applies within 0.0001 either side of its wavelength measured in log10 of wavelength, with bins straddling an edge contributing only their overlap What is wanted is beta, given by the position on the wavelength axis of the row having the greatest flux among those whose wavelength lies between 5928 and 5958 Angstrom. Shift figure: 5932.37 Angstrom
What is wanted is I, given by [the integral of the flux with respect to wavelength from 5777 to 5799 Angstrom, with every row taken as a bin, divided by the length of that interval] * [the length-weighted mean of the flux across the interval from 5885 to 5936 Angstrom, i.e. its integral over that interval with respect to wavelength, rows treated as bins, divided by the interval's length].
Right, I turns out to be 80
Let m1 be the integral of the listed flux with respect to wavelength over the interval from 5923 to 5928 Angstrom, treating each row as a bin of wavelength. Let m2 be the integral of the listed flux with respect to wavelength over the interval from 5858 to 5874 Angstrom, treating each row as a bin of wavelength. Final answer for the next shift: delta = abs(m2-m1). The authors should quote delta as 102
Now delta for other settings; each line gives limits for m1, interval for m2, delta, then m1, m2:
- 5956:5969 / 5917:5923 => 68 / 125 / 58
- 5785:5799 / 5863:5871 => 61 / 137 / 76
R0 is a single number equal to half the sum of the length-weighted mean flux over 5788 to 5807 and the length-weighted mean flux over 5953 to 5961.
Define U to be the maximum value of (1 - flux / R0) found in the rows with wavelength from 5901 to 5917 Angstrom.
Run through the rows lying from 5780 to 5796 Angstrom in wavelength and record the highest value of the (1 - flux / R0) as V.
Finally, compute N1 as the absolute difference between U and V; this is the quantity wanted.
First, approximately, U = 0.11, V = 0.06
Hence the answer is 0.04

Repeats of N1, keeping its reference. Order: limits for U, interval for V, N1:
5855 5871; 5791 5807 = 0.09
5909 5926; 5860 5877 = 0.00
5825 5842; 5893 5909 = 0.53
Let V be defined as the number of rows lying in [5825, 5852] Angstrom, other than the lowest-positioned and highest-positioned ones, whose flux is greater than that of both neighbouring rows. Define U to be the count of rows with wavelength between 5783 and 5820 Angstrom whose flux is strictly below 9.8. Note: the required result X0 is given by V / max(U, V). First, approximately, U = 7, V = 3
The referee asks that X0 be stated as 0.43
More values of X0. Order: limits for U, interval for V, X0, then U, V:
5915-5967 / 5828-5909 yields 0.50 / 10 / 5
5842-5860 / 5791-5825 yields 0.33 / 6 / 2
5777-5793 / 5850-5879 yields 0.40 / 5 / 2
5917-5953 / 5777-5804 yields 0.25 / 4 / 1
